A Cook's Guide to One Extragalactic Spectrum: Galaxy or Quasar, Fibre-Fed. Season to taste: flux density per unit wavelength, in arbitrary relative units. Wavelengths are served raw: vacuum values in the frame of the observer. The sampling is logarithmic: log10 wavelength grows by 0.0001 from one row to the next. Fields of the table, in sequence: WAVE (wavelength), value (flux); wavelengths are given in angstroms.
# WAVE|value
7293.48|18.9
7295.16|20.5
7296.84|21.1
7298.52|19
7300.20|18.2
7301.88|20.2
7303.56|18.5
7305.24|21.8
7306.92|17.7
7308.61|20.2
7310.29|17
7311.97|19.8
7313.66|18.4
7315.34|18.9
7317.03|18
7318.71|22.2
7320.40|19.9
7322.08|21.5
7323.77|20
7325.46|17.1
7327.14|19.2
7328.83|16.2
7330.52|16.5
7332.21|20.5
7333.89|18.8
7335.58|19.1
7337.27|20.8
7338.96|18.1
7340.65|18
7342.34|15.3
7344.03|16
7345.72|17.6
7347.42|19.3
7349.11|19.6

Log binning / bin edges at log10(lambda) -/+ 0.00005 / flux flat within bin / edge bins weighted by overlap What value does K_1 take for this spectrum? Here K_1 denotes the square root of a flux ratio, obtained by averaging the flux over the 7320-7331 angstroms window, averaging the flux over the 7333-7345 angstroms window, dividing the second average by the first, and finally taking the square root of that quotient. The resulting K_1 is 0.98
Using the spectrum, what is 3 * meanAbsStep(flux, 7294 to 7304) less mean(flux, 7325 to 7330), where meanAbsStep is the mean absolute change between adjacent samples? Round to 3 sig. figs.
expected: -13.2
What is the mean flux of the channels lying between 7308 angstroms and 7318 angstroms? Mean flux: 18.7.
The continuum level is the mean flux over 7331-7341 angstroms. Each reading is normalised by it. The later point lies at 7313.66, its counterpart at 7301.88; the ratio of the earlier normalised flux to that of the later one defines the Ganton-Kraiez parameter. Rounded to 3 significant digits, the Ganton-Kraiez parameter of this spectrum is 1.10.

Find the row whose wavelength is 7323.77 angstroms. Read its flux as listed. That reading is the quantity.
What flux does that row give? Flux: 20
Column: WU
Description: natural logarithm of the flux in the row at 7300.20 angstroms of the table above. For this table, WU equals 2.90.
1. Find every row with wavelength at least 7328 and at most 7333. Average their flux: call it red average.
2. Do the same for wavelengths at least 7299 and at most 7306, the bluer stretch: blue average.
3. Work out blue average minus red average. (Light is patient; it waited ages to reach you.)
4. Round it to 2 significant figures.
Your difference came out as 1.9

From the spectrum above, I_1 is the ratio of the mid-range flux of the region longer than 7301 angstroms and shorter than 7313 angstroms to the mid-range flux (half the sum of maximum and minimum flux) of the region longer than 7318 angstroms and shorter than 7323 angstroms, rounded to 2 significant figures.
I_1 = 0.92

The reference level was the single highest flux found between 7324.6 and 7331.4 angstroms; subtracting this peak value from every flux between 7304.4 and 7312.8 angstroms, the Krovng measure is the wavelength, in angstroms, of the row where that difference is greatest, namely 7305.24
